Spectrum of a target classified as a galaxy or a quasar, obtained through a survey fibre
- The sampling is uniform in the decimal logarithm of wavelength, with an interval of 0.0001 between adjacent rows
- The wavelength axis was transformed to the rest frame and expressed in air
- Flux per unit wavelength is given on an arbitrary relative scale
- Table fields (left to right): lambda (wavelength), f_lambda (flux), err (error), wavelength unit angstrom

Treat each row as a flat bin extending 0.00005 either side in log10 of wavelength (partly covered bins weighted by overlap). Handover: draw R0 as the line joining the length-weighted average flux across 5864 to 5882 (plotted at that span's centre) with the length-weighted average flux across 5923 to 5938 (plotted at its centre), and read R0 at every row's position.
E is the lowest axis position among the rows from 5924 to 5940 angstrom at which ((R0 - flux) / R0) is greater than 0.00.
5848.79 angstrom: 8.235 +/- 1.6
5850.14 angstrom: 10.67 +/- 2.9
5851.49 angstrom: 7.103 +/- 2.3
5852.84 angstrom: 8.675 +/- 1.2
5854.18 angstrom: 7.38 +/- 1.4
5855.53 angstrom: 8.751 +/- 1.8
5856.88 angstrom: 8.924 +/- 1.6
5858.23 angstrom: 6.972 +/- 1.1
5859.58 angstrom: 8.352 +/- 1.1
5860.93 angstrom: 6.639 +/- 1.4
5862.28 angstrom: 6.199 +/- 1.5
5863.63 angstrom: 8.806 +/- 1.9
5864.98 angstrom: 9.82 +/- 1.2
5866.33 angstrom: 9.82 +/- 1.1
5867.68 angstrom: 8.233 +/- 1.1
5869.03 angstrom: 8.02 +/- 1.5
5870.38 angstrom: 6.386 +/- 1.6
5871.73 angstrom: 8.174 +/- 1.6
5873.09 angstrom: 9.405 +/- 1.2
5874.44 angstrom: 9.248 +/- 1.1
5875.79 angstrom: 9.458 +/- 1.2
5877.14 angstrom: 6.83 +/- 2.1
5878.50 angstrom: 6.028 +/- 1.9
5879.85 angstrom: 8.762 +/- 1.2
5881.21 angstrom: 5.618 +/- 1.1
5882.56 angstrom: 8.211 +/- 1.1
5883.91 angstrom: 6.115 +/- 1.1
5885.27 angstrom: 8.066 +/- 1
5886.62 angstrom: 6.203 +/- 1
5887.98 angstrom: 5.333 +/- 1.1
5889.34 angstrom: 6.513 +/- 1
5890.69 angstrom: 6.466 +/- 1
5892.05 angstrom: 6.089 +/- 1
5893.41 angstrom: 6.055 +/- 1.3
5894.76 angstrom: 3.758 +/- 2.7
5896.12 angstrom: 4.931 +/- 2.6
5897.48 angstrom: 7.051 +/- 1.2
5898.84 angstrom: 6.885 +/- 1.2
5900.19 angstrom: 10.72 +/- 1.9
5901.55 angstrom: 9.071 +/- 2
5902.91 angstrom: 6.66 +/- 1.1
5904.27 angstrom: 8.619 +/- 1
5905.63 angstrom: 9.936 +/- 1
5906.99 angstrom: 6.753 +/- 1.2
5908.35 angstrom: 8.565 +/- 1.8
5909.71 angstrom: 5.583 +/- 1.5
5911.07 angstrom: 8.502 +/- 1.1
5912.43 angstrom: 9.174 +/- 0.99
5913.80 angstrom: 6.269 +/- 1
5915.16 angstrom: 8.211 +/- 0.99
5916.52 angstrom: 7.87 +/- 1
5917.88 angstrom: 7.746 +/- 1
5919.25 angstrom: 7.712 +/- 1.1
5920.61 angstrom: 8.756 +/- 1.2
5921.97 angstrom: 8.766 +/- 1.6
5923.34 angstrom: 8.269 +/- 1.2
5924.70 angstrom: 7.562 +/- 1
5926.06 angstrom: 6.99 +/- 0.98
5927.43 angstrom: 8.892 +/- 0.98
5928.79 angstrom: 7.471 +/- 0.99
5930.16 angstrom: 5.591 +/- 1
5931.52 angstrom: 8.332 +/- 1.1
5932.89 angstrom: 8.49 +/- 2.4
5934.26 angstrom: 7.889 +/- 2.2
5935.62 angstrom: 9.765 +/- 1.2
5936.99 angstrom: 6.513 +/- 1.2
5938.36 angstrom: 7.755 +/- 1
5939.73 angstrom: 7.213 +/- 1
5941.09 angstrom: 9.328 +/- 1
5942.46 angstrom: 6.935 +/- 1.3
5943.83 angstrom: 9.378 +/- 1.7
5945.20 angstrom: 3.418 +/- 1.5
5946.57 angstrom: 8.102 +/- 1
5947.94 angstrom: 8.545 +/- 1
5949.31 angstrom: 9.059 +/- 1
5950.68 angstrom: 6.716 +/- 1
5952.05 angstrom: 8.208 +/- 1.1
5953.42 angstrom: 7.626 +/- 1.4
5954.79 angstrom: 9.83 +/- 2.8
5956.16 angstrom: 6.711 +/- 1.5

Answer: 5924.70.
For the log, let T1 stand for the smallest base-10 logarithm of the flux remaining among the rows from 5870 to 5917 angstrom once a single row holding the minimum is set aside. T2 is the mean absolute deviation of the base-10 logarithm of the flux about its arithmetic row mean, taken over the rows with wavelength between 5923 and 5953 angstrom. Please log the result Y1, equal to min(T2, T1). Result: 0.064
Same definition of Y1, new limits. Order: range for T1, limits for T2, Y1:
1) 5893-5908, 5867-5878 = 0.047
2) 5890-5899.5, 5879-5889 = 0.077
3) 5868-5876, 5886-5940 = 0.072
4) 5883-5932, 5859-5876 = 0.054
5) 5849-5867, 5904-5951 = 0.060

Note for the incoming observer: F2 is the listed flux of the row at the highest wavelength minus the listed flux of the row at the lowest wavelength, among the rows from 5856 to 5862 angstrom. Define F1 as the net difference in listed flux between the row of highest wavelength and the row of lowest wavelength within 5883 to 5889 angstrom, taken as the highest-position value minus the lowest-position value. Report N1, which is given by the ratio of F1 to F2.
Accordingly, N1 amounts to 0.3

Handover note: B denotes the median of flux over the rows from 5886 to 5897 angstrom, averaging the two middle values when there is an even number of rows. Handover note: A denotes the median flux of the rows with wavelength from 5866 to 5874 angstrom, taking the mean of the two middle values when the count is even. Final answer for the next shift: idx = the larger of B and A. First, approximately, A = 8.20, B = 6.1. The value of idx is 8.20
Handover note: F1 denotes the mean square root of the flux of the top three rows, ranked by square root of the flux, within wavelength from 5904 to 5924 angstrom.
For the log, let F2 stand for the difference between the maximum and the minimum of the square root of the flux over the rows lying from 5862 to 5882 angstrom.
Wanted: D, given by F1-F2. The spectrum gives 2.28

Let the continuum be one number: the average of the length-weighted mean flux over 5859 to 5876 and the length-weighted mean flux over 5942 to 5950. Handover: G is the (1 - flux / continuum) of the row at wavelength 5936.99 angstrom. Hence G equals 0.2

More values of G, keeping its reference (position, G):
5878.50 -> 0.2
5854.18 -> 0.1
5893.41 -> 0.2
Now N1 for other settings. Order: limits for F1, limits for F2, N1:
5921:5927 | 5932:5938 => 0.9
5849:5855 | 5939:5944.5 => -1.5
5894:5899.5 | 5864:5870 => -1.7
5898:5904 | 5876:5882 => 0.2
